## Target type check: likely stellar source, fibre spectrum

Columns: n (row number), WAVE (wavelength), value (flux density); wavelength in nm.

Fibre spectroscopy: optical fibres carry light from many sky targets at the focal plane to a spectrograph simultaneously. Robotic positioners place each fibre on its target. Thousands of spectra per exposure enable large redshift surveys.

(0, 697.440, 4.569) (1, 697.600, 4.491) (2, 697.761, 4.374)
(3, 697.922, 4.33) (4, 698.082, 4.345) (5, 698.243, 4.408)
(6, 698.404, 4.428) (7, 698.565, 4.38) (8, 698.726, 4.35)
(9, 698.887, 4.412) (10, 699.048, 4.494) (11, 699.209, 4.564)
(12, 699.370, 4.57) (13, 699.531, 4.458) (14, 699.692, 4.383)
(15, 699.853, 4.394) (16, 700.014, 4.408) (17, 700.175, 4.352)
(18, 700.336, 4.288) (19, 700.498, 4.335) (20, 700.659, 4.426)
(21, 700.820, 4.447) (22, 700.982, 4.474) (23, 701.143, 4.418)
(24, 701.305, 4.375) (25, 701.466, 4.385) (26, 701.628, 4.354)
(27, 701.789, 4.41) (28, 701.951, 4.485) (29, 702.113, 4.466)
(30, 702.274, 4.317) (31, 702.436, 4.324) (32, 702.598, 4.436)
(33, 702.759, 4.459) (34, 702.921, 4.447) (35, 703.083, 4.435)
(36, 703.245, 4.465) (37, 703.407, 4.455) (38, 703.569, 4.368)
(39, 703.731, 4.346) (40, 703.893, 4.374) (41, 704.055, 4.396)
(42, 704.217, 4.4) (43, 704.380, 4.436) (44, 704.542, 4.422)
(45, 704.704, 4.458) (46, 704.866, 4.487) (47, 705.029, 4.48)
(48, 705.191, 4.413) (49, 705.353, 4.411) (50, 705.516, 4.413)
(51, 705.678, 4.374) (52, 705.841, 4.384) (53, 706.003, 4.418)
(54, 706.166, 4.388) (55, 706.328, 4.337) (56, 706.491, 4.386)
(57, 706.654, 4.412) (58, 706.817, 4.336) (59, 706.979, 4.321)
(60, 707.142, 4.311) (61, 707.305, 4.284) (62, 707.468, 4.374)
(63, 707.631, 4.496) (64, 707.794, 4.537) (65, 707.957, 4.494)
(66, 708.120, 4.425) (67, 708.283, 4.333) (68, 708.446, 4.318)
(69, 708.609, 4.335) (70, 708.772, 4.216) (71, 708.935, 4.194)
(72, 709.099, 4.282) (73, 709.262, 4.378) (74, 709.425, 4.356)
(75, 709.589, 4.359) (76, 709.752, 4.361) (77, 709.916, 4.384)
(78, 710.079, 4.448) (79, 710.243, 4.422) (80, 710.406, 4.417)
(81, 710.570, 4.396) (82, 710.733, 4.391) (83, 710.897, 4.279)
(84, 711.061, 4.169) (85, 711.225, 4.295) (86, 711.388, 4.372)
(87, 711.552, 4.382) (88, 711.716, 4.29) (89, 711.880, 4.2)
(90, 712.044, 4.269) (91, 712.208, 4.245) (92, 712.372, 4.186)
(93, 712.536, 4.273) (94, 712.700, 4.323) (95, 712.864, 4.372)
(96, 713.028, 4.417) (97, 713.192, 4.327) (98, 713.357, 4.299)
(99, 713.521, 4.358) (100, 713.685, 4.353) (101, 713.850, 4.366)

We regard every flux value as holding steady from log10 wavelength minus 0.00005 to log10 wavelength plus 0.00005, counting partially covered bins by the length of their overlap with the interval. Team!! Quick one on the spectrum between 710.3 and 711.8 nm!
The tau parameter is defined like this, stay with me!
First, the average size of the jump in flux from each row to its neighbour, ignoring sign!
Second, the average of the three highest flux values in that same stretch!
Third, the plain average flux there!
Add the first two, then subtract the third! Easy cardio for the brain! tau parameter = 0.14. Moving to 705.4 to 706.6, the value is 0.06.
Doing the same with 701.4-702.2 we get 0.08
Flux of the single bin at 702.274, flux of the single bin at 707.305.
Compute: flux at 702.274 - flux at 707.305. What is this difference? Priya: 0.033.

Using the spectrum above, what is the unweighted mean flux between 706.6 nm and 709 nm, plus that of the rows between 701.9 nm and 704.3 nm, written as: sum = 8.77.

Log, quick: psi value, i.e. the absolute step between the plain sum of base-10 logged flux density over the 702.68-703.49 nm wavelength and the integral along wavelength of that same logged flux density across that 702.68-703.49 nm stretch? 2.72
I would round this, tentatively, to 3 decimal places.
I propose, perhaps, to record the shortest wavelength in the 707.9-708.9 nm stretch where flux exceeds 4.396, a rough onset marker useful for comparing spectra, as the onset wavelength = 707.957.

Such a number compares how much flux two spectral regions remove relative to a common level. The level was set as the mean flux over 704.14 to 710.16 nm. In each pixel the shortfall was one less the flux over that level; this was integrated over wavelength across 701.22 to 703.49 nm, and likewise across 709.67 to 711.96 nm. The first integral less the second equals -0.04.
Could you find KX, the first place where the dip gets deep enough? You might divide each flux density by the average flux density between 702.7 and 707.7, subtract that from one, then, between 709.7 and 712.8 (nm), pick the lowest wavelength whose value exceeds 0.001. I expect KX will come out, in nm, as 709.752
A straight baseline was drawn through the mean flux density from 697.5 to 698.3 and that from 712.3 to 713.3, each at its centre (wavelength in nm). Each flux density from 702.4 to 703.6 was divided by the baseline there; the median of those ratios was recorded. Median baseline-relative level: 1.02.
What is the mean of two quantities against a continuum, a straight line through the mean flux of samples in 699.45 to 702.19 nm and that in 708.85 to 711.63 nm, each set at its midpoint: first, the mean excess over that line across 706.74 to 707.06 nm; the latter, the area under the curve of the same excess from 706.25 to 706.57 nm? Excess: -0.020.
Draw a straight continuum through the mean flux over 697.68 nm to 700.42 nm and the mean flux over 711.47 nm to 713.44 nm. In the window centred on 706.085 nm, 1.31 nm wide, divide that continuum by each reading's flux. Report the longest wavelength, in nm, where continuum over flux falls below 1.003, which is 706.654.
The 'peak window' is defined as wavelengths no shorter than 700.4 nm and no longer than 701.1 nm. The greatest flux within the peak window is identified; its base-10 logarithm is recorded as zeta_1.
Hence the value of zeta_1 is 0.651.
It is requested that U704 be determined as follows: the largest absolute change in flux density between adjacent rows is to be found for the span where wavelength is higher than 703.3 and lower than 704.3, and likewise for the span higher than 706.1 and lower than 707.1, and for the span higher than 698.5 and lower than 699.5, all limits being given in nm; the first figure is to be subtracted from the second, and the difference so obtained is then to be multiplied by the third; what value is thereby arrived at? -0.0009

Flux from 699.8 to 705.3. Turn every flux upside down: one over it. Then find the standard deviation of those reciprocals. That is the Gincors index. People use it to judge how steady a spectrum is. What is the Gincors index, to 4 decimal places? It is 0.0027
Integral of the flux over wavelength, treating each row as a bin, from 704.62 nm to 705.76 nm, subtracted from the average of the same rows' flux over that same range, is -1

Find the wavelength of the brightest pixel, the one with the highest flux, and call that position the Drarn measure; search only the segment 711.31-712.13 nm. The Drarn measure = 711.552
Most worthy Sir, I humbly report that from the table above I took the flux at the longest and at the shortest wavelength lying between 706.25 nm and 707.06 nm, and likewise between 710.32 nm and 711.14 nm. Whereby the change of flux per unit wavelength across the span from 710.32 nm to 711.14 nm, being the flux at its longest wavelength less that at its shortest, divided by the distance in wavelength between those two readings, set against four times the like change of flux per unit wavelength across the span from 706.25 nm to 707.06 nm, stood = 3.9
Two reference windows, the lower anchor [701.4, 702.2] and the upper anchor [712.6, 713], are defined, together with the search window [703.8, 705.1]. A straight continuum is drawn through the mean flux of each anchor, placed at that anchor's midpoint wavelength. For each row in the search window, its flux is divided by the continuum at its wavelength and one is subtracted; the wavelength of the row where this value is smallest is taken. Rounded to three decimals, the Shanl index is 703.893 nm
